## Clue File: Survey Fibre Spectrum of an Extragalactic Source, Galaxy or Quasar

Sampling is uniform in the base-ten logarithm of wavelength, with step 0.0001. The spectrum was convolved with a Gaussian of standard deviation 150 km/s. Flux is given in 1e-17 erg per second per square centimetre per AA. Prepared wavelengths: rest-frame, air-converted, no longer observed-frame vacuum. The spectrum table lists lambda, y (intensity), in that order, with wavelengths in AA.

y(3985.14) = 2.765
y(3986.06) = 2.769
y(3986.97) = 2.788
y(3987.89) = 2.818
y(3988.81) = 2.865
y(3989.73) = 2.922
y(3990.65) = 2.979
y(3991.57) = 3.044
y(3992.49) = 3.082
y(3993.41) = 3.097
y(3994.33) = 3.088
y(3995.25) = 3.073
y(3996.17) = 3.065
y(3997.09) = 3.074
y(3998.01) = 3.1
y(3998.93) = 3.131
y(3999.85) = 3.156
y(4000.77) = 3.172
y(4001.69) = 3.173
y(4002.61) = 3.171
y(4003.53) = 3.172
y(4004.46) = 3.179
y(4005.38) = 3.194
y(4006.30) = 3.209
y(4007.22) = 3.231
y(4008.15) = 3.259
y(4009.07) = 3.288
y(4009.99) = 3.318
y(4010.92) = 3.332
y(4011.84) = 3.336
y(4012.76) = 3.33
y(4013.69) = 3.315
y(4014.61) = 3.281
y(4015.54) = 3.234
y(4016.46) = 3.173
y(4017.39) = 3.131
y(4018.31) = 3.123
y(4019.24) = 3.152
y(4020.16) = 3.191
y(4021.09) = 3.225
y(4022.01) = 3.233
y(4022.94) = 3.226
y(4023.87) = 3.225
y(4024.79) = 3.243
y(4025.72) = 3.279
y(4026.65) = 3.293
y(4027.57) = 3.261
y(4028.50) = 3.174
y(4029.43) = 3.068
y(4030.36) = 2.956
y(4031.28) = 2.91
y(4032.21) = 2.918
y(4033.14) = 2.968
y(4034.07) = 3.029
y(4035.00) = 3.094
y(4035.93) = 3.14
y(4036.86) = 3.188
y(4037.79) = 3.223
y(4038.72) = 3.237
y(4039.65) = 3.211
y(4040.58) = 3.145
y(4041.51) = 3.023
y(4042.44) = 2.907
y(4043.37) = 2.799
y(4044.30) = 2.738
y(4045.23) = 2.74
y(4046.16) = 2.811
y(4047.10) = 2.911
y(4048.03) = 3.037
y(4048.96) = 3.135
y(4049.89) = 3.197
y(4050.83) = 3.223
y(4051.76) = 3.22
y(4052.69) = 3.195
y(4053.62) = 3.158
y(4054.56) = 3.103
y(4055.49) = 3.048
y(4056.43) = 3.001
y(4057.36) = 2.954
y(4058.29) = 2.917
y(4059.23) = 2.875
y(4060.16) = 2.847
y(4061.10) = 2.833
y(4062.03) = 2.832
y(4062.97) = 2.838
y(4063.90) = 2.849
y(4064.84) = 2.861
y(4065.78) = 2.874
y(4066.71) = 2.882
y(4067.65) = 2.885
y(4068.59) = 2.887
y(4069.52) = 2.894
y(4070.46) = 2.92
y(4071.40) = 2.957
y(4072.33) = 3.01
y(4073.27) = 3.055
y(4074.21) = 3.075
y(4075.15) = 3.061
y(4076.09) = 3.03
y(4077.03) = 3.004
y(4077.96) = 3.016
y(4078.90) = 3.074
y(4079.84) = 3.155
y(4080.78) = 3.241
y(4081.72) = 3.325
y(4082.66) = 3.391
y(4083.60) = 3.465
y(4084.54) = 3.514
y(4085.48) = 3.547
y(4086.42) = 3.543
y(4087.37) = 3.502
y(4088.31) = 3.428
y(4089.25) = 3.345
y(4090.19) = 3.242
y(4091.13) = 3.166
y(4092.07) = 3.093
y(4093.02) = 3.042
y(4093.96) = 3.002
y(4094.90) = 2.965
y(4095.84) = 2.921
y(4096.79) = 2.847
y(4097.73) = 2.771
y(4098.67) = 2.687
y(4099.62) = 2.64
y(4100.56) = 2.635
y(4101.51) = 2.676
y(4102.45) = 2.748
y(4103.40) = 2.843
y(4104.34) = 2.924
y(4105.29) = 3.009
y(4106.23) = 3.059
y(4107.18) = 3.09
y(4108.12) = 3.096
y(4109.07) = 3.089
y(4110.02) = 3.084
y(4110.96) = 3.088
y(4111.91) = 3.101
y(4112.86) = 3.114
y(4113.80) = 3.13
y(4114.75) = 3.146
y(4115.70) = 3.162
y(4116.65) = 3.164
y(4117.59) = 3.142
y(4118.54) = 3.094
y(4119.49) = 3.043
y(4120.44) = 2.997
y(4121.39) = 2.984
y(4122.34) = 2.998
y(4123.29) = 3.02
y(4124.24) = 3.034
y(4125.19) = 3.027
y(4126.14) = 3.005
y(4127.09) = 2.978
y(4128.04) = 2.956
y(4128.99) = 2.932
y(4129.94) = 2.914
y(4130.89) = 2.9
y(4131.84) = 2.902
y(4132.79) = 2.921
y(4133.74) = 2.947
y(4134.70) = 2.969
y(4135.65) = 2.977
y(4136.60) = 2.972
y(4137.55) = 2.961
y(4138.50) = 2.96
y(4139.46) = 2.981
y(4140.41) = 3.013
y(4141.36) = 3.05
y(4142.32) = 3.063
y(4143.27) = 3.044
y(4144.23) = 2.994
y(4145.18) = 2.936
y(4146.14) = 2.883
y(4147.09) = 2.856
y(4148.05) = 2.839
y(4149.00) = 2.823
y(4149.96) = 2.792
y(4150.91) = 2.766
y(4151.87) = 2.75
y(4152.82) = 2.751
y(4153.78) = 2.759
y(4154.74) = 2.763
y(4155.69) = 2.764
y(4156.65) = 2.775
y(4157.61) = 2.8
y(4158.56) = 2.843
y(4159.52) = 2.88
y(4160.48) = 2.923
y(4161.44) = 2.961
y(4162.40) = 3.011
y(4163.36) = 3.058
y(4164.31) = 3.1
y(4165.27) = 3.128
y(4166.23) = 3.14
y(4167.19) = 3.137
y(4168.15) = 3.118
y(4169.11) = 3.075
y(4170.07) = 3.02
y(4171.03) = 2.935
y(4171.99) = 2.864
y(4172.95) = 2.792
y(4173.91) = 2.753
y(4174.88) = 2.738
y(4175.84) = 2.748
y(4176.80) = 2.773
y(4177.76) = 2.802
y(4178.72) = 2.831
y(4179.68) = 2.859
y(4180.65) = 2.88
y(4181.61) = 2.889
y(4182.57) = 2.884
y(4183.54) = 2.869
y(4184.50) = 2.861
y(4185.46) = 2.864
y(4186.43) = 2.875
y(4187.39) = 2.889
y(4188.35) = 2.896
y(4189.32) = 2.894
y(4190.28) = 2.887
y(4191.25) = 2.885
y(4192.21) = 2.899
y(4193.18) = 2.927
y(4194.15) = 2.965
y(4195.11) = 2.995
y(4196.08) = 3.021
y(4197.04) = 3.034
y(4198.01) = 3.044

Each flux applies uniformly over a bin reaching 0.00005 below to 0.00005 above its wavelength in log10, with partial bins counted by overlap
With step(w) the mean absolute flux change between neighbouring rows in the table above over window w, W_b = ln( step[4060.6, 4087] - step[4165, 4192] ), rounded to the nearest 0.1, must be -4.8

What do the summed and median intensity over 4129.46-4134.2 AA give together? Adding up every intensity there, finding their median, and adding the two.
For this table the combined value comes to 17.5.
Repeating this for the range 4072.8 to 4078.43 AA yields 21.3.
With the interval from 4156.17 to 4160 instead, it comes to 14.1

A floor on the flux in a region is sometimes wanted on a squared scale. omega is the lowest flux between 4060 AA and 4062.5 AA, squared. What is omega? 8.0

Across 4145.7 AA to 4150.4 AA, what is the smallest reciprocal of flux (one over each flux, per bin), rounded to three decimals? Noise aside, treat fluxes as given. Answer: 0.347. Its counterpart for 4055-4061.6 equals 0.328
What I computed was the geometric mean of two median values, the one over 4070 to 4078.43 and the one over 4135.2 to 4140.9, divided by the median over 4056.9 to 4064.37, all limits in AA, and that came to 1.05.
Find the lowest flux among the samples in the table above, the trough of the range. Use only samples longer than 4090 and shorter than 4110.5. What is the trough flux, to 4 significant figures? 2.635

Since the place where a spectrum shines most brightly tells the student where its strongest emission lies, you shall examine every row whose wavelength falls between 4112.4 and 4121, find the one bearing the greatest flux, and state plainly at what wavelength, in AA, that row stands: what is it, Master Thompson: 4116.65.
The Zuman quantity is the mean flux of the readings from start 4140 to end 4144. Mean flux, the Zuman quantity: 3.04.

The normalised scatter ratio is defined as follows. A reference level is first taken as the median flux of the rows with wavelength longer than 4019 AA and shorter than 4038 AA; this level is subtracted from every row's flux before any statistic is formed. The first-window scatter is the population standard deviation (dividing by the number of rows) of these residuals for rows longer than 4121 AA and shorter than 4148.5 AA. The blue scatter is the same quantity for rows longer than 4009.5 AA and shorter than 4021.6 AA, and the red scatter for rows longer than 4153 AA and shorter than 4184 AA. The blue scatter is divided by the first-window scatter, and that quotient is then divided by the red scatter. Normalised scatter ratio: 11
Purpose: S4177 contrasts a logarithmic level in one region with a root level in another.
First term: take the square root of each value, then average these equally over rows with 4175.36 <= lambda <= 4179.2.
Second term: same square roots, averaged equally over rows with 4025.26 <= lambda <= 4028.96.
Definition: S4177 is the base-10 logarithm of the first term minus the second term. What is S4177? -1.58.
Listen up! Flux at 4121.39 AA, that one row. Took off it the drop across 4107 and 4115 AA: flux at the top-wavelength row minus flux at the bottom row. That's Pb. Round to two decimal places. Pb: 2.93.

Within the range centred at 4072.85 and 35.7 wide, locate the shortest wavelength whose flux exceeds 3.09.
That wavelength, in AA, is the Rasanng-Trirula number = 4079.84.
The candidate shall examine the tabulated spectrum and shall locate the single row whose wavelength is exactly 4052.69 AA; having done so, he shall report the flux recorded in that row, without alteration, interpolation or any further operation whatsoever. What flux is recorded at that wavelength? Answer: 3.195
